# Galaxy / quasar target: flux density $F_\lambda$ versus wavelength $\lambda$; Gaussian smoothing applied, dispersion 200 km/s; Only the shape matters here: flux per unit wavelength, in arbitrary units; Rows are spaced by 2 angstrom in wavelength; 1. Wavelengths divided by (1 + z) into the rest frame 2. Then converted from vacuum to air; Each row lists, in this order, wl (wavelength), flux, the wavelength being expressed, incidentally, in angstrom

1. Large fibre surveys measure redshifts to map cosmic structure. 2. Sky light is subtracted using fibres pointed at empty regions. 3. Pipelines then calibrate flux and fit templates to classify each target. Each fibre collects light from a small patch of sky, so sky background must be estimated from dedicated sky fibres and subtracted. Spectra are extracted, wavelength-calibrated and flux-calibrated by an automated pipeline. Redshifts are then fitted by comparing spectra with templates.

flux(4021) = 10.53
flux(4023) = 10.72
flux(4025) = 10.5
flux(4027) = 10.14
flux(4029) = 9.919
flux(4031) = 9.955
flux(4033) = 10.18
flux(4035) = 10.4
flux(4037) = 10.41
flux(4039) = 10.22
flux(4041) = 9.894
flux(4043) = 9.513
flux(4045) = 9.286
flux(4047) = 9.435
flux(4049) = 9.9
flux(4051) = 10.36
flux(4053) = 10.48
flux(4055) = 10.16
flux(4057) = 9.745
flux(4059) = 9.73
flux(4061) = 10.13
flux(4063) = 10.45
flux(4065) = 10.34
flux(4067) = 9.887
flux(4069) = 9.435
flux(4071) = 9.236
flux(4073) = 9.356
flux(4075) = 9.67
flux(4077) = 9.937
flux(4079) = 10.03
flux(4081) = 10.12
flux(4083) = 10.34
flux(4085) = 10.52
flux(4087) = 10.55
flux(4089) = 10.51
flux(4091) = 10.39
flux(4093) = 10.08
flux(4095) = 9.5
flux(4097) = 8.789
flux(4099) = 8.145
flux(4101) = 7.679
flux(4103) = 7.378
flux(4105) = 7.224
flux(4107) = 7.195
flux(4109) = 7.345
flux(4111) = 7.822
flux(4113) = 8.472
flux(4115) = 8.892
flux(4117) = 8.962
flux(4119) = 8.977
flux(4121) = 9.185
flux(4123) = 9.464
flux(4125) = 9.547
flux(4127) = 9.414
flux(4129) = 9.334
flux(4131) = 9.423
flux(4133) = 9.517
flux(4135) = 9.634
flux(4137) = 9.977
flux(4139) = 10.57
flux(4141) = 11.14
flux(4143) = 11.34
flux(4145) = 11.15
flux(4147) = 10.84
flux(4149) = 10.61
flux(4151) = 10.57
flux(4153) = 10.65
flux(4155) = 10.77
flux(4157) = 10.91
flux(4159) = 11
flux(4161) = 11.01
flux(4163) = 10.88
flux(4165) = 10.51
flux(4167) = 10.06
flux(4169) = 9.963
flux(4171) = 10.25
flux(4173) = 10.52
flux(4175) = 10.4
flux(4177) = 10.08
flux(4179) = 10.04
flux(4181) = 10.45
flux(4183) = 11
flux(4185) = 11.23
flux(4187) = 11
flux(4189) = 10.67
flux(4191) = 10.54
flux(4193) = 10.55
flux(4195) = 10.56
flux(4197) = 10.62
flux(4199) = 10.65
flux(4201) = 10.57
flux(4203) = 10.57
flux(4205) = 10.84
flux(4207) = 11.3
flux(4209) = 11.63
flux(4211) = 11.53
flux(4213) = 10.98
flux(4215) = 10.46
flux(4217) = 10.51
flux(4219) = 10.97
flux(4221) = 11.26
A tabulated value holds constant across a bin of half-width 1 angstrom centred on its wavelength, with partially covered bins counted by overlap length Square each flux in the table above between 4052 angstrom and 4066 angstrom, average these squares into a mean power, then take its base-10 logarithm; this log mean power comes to 2.01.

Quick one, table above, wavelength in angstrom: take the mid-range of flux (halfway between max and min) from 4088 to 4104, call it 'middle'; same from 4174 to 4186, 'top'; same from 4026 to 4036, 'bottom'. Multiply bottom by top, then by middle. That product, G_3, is 966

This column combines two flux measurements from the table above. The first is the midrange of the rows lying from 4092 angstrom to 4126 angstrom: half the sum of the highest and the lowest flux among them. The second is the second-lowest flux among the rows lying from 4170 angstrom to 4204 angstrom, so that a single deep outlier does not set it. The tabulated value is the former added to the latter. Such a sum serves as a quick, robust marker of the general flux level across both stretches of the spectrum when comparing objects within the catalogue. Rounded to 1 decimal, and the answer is 18.7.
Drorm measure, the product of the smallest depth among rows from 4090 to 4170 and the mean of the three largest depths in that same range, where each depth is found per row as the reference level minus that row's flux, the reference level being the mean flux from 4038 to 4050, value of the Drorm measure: -4.0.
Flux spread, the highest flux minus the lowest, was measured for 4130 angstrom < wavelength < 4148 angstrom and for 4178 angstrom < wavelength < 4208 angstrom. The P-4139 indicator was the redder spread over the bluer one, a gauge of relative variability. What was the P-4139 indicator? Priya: 0.66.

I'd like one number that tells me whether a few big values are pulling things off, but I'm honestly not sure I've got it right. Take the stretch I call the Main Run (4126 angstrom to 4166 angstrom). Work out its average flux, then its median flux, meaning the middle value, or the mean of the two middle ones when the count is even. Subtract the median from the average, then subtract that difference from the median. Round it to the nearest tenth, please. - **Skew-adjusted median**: 10.8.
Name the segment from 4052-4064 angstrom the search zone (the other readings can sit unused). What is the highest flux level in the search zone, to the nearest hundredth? 10.48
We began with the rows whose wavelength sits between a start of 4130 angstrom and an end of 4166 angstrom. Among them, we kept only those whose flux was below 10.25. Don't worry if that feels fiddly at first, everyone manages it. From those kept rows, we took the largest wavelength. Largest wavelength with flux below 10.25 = 4137 angstrom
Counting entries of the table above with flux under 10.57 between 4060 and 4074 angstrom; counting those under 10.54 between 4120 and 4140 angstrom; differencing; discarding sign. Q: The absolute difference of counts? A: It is 2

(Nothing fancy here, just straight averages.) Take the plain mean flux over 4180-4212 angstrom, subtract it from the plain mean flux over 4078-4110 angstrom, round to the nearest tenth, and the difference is -1.7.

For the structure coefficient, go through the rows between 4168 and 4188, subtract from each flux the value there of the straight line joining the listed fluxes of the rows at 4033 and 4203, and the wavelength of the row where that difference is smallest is 4169 angstrom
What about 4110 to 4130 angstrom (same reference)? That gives 4111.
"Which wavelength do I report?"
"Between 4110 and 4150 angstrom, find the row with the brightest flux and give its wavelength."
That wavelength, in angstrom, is 4143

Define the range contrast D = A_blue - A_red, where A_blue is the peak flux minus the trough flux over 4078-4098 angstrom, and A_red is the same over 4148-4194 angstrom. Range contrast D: 0.49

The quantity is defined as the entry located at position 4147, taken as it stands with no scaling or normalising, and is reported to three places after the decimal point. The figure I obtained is 10.840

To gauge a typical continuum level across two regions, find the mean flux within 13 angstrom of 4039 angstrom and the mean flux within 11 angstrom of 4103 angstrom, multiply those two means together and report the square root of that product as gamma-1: 9.0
